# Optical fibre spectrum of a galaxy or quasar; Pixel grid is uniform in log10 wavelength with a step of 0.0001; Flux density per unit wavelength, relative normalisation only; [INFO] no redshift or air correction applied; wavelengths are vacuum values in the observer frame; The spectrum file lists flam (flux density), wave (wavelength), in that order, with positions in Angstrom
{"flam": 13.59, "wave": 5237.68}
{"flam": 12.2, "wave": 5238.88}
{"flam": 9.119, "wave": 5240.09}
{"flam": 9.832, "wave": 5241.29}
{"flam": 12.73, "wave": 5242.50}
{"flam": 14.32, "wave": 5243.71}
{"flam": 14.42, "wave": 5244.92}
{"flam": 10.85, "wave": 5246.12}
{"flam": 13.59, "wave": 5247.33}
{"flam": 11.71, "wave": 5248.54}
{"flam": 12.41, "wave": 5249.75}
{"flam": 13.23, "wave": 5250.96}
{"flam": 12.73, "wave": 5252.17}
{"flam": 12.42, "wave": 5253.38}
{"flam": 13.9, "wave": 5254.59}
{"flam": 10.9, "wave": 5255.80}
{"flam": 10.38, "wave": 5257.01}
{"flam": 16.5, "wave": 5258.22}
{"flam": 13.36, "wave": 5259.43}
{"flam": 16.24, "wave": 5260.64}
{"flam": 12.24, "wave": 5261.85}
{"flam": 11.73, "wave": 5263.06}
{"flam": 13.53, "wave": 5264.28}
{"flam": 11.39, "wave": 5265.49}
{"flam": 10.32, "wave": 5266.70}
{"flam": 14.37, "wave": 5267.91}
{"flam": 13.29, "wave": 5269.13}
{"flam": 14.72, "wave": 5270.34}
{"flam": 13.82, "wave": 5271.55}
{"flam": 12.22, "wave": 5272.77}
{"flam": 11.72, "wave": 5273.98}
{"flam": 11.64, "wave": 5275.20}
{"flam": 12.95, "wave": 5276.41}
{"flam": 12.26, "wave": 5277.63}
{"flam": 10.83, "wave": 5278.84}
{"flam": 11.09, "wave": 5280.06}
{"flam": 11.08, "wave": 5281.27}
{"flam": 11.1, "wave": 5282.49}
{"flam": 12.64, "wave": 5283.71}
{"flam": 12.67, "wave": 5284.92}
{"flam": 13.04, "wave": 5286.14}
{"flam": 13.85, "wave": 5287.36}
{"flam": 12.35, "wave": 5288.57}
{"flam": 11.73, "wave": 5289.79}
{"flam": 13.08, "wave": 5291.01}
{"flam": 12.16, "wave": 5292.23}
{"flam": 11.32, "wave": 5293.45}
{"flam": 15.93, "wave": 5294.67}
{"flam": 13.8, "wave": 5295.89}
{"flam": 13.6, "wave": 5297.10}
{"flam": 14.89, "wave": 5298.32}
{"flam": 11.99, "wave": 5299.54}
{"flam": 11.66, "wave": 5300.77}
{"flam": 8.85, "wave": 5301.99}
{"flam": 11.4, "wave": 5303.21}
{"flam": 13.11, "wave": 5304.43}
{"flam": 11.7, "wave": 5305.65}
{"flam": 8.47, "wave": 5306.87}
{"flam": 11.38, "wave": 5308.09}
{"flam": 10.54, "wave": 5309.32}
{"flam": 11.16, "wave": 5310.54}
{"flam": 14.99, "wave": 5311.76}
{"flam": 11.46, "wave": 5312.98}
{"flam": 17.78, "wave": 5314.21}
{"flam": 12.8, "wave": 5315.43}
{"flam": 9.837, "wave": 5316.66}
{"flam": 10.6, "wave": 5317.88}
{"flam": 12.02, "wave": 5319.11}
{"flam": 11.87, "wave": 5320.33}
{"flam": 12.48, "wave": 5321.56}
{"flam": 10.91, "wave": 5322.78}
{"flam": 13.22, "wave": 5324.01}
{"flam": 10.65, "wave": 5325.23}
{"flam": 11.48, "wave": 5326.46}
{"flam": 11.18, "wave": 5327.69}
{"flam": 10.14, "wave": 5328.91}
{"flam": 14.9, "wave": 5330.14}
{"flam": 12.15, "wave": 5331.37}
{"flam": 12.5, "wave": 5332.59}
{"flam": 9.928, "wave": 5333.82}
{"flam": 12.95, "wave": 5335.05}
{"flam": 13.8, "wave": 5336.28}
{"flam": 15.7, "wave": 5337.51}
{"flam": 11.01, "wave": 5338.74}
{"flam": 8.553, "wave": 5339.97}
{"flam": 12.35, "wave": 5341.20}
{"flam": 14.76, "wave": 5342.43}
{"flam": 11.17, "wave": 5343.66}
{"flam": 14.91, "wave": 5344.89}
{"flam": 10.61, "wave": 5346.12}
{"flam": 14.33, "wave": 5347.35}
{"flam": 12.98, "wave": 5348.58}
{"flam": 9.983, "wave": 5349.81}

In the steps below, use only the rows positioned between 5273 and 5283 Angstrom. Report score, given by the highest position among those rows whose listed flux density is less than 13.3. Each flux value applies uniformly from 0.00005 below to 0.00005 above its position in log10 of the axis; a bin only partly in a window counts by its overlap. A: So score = 5282.49 Angstrom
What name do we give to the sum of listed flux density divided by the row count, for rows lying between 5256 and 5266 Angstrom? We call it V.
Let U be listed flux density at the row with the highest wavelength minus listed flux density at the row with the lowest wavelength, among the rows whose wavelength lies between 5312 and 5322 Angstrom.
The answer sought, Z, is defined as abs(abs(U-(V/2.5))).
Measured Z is 4.2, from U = 1.0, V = 13.2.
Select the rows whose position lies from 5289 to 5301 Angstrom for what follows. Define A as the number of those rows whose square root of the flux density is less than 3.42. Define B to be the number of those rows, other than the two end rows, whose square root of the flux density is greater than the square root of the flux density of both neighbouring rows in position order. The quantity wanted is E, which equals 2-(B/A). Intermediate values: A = 2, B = 3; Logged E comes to 0.5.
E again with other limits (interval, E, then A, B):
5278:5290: 1.5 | 4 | 2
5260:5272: 0.5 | 2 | 3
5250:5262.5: 0.5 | 2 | 3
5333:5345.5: 1.5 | 4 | 2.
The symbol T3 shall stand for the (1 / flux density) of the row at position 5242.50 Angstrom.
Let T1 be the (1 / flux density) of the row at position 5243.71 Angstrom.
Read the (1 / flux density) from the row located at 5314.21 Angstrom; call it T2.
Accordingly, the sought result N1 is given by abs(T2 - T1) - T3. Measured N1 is -0.06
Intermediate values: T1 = 0.070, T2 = 0.06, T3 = 0.0786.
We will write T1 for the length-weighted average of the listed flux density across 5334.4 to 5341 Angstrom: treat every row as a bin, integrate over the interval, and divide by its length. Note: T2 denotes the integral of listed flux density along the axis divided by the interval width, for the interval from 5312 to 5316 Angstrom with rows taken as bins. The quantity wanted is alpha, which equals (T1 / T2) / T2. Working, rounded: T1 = 12.4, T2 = 14.1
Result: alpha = 0.062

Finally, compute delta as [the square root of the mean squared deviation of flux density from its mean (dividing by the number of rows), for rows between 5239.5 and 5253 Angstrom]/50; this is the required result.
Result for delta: 0.033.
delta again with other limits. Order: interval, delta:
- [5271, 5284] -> 0.018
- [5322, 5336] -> 0.029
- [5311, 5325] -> 0.042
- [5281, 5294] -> 0.017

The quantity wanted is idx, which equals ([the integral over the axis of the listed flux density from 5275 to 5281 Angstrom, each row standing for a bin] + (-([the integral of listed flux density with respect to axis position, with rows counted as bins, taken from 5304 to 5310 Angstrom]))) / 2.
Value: 2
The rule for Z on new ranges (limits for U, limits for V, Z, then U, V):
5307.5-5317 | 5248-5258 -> 6.4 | -1.5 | 12.2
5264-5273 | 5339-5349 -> 6.3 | -1.3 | 12.5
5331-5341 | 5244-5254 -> 8.7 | -3.6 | 12.7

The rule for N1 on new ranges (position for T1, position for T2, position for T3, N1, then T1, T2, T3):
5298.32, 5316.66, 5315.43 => -0.04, 0.067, 0.10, 0.0781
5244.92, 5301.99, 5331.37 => -0.04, 0.069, 0.11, 0.0823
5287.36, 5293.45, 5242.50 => -0.06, 0.072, 0.09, 0.0786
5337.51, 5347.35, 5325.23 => -0.09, 0.064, 0.07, 0.0939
